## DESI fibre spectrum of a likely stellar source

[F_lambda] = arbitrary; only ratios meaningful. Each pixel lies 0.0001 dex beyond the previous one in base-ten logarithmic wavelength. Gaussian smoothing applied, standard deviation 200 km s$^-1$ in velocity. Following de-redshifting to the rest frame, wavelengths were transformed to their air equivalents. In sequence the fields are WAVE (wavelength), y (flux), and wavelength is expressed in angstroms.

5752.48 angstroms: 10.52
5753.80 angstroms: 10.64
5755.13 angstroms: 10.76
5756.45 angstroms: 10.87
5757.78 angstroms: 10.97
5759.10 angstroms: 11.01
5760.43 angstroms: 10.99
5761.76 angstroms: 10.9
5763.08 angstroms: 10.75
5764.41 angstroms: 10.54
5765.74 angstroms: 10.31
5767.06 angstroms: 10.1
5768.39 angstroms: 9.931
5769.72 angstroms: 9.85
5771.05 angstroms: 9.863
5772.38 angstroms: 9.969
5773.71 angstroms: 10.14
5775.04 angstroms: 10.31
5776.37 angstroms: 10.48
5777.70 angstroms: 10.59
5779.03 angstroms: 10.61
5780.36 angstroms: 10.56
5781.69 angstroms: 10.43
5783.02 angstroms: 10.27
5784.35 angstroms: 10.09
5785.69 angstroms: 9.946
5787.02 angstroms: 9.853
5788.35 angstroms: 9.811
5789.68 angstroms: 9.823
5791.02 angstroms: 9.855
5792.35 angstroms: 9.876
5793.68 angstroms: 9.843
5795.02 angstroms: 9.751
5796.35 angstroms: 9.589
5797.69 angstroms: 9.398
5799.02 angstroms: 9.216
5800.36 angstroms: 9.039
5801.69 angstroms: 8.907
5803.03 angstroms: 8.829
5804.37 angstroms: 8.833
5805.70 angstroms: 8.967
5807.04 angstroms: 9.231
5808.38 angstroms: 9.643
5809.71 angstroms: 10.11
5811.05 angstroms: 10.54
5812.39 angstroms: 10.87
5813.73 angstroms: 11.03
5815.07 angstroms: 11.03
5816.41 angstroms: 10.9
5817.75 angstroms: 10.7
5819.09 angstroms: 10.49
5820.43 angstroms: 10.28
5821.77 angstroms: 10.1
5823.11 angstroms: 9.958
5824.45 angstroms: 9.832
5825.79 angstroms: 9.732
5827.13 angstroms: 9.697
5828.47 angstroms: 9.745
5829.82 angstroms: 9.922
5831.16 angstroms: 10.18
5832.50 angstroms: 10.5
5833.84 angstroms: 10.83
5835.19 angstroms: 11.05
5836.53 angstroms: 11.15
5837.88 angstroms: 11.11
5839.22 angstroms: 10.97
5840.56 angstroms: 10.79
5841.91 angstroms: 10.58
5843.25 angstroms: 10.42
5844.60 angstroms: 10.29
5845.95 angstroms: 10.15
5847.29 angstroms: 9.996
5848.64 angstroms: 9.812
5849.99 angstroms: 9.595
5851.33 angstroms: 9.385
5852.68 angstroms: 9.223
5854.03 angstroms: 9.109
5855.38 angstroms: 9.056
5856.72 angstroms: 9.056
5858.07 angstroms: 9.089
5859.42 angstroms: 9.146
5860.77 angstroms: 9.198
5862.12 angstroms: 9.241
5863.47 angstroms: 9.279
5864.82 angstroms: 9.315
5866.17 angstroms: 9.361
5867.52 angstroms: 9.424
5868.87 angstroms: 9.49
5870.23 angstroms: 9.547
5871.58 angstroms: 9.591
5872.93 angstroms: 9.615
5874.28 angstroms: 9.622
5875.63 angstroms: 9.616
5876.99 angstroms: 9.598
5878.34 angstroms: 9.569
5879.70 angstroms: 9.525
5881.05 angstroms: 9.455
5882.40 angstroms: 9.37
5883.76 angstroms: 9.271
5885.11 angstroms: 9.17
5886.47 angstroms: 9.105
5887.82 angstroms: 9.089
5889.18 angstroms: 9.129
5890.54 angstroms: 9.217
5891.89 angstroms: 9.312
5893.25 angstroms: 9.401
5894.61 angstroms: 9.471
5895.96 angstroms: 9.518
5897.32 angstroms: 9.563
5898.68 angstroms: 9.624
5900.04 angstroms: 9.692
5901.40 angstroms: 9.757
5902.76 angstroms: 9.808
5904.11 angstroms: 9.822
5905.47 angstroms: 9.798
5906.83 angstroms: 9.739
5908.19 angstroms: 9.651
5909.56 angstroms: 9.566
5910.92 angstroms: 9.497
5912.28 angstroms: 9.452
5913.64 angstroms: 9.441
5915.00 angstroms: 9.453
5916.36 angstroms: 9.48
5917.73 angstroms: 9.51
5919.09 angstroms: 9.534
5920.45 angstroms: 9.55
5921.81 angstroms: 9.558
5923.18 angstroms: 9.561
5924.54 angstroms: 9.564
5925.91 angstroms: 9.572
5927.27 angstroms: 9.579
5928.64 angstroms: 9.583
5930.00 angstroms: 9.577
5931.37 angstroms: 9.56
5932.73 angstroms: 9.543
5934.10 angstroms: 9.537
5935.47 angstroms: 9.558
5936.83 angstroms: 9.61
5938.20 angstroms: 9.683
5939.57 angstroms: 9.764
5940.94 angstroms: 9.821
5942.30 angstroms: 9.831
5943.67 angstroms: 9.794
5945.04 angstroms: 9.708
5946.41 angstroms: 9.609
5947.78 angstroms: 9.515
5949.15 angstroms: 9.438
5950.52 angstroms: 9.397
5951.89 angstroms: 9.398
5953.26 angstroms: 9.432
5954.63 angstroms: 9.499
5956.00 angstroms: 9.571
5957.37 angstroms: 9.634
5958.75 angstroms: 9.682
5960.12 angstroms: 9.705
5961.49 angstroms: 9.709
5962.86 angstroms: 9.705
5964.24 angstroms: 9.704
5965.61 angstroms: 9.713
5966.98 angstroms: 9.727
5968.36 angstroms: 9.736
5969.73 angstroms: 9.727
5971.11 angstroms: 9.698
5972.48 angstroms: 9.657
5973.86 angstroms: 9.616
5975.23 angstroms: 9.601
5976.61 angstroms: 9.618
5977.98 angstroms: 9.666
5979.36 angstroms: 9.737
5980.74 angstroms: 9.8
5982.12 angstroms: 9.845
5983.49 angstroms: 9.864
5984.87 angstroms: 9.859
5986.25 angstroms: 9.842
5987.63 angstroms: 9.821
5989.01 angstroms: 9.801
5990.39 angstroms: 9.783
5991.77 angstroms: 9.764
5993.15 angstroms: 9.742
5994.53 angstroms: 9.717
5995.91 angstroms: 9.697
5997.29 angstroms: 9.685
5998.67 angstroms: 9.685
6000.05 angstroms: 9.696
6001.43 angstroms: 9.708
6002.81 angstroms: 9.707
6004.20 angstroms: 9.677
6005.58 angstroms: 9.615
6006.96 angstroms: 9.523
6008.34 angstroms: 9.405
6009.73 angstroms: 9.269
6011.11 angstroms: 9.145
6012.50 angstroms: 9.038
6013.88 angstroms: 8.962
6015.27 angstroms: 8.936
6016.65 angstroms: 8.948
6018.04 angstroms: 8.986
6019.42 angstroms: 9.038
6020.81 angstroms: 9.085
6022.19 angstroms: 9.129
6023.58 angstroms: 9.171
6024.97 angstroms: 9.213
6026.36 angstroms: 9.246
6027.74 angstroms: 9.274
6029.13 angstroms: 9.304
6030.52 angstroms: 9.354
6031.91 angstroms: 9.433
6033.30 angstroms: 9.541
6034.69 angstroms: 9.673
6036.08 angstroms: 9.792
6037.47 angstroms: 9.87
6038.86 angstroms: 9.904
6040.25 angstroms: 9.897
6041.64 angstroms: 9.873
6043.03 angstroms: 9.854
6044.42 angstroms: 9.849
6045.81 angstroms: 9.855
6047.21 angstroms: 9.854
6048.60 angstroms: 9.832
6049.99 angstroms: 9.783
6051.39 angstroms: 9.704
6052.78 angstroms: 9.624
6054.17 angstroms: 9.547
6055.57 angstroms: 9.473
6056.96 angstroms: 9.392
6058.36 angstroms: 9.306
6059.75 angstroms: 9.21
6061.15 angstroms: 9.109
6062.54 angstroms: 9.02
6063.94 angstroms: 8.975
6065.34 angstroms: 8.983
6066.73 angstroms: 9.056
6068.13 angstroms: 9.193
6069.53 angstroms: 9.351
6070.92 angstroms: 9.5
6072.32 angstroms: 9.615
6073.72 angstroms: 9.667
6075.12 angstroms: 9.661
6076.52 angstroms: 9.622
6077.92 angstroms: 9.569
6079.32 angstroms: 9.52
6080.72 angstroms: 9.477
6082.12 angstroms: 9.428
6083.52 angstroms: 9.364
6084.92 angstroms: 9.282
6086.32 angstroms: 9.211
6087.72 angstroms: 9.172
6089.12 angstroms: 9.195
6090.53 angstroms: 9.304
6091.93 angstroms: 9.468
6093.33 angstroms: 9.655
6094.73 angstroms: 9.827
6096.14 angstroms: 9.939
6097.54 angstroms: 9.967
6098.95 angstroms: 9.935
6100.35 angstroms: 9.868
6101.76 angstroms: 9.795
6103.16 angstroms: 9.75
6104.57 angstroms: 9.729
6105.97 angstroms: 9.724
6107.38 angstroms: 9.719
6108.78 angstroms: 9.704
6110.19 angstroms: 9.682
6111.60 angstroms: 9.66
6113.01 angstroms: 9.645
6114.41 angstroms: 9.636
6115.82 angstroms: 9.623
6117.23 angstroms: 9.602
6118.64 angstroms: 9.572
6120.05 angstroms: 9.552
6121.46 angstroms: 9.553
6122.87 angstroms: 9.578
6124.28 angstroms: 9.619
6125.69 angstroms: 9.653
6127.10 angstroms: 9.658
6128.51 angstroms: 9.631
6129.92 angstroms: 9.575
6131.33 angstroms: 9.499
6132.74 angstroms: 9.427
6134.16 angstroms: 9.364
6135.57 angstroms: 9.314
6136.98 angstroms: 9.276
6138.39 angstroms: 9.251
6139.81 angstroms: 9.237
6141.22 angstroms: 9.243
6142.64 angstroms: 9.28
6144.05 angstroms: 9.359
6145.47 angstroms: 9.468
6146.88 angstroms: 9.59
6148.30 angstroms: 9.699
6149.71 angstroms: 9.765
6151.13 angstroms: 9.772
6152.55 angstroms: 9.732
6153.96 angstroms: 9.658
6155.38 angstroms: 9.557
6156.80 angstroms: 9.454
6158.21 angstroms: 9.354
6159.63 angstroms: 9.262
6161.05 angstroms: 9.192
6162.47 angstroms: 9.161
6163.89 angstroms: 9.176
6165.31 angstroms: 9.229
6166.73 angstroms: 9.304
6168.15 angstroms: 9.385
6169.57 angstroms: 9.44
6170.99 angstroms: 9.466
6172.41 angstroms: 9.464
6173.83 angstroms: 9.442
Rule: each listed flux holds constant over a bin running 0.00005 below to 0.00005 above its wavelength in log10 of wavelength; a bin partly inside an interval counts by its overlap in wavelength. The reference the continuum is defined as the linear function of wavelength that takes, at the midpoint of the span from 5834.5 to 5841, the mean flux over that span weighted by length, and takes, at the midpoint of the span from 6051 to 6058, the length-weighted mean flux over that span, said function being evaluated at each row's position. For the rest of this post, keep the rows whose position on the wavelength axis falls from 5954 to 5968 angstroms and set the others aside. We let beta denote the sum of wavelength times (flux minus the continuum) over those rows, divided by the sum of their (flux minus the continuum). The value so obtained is 5960.1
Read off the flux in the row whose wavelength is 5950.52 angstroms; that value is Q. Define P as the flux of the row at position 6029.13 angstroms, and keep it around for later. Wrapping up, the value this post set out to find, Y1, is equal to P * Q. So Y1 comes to 87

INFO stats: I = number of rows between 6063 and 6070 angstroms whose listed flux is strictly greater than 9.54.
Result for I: 0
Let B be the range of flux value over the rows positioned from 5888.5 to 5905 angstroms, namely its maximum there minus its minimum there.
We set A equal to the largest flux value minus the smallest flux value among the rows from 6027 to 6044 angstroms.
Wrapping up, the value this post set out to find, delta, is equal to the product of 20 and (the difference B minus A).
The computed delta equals 1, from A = 0.6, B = 0.7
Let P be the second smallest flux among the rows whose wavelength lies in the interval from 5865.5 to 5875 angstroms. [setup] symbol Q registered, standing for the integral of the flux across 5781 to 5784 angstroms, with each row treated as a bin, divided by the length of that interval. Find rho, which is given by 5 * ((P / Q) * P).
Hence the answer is 42.9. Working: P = 9.424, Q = 10.3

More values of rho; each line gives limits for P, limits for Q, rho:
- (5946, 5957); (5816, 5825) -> 42.8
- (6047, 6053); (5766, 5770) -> 47.0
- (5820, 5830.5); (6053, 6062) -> 50.6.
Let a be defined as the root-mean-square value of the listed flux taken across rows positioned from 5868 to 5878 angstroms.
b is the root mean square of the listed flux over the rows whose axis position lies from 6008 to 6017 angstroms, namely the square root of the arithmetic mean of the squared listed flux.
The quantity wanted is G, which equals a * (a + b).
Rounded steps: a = 9.58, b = 9.1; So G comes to 179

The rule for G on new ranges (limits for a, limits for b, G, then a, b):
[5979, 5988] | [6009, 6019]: 185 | 9.82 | 9.0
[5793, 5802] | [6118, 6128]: 179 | 9.40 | 9.6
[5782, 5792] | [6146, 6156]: 195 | 9.95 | 9.7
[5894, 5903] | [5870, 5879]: 185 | 9.63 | 9.6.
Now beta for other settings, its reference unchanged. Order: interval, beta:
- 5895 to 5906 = 5900.3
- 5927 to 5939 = 5932.5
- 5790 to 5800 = 5795.3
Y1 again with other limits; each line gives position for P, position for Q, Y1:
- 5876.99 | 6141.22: 89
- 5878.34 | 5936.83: 92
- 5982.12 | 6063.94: 88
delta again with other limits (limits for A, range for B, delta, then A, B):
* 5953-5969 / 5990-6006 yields -3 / 0.3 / 0.2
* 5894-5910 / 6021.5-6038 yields 8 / 0.4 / 0.7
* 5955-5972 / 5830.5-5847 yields 17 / 0.2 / 1.0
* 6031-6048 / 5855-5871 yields 0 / 0.5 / 0.5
